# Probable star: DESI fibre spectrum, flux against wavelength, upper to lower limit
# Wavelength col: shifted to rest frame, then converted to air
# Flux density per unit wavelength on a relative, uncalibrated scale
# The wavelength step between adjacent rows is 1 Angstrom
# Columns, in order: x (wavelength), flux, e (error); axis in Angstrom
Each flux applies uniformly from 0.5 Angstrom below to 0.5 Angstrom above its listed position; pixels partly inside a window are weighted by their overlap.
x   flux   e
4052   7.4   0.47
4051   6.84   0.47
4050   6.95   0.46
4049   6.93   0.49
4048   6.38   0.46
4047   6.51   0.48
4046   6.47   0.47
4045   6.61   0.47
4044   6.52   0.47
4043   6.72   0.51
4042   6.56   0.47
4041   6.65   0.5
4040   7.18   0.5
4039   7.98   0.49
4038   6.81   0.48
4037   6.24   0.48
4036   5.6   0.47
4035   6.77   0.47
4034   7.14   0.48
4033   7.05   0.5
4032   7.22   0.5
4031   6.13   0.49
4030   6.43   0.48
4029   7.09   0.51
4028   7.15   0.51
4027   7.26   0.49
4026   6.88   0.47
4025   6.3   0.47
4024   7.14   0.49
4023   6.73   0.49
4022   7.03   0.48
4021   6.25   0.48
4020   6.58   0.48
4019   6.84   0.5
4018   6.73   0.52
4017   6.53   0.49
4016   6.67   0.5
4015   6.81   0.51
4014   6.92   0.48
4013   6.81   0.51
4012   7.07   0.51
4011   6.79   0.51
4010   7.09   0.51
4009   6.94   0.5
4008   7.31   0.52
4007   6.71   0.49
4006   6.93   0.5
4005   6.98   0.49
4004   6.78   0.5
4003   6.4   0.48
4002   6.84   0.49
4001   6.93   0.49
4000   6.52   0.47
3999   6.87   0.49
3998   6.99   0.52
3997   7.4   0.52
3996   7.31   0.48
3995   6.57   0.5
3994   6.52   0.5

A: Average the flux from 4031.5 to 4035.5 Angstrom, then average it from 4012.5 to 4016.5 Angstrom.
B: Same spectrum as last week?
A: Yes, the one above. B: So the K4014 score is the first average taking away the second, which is 0.24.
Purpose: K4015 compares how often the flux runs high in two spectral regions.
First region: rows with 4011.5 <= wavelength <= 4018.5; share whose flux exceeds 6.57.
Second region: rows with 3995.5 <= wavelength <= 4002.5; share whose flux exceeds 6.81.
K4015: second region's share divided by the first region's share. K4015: 1.00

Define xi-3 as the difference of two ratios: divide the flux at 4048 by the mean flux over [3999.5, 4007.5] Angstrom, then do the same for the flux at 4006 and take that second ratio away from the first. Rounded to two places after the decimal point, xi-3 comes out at -0.08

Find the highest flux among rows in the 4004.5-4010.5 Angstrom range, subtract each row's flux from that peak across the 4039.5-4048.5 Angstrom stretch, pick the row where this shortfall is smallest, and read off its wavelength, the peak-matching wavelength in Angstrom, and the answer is 4040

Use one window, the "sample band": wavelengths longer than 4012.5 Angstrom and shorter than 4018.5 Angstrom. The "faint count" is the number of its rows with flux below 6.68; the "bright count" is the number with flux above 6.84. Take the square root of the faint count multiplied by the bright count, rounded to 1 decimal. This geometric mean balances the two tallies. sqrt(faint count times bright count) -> 1.4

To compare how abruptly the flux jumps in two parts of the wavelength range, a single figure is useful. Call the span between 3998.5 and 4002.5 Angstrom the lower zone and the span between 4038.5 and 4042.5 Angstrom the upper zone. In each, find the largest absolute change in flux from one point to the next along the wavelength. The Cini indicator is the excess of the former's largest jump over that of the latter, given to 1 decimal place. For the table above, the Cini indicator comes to -0.4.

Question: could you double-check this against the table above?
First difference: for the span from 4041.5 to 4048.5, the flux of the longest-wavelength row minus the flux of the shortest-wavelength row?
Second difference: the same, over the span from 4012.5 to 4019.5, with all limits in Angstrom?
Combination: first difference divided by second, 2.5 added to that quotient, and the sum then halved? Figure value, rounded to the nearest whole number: -2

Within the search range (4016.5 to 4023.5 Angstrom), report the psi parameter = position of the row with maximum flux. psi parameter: 4022 Angstrom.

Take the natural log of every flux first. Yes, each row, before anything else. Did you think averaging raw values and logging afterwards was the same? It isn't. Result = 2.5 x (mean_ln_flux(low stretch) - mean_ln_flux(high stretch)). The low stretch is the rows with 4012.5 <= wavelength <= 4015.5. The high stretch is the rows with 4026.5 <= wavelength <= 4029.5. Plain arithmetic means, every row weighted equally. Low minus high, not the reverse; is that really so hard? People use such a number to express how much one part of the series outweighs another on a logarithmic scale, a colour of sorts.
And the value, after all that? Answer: -0.11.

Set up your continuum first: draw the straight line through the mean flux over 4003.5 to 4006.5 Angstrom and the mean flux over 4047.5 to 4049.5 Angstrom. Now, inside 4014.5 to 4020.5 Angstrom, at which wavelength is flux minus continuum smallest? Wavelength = 4017 Angstrom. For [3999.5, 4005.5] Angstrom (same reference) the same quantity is 4003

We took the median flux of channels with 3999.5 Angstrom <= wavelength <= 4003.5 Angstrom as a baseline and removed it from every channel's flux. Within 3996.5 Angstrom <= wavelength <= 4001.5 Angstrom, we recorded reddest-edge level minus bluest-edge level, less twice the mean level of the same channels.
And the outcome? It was -0.99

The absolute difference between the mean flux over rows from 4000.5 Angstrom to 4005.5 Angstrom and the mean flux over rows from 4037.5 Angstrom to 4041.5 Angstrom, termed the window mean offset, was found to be 0.37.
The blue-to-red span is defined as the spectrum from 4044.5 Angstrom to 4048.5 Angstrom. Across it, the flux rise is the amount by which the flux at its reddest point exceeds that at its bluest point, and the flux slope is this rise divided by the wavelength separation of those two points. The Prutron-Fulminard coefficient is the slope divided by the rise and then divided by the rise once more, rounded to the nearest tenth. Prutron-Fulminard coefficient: -1.4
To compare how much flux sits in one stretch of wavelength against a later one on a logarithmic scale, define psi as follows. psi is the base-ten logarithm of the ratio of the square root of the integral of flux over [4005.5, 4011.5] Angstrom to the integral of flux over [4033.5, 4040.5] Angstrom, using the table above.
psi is -0.87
